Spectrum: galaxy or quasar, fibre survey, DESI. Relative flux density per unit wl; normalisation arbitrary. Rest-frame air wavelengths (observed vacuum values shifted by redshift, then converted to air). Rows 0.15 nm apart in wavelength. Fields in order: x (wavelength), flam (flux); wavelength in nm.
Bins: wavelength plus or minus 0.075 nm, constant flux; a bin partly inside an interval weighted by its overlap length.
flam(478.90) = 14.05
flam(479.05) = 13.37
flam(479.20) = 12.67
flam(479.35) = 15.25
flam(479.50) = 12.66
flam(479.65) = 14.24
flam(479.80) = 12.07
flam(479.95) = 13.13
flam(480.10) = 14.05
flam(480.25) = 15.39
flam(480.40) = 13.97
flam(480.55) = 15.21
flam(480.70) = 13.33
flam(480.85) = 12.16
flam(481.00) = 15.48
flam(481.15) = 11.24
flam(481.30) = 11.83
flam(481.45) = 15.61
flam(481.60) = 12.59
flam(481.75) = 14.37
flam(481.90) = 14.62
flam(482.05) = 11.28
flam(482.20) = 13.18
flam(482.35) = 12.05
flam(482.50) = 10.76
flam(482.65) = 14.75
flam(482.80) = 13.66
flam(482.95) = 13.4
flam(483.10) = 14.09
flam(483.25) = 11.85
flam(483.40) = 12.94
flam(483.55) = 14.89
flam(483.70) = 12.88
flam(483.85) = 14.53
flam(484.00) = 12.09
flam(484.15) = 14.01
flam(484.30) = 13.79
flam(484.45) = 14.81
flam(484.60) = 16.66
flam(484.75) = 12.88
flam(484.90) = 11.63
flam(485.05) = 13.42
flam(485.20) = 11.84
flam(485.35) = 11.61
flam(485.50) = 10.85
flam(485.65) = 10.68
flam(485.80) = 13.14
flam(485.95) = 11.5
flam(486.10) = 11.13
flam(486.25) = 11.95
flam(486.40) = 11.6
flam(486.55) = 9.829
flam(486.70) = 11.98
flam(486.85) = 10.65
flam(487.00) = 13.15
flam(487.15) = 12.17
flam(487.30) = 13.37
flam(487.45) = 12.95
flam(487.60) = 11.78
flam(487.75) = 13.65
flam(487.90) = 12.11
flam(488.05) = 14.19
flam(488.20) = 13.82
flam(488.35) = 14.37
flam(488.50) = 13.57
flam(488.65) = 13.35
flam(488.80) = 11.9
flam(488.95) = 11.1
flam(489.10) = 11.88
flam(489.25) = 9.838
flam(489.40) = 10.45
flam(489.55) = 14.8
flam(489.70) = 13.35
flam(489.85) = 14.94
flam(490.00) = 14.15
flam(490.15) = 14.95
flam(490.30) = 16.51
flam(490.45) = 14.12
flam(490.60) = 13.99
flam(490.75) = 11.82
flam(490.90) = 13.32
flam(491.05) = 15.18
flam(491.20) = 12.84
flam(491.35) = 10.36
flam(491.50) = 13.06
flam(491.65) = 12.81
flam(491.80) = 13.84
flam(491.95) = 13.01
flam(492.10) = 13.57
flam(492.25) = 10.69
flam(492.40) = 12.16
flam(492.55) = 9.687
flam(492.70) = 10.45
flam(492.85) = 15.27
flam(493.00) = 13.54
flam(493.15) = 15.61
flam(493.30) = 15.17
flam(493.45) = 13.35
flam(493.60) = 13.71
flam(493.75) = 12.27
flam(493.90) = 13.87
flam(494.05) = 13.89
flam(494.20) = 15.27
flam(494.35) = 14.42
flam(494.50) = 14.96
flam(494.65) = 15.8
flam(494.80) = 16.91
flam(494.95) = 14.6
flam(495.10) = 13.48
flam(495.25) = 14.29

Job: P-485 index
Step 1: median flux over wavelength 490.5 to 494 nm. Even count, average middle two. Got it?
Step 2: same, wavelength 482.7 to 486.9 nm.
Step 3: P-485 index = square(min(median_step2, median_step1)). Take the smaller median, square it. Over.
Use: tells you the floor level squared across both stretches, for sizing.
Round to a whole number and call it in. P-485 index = 156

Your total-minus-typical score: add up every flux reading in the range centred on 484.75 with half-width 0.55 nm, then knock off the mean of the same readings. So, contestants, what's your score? 81.5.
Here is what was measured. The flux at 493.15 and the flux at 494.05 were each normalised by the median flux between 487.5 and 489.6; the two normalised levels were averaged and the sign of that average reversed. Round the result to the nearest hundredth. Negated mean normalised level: -1.16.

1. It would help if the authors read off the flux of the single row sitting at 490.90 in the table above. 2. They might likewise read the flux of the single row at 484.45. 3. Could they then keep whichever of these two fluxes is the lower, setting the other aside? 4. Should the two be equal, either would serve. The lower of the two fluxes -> 13.3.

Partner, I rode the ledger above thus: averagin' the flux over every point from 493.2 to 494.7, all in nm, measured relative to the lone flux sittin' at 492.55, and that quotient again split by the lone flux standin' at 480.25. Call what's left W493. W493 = 0.096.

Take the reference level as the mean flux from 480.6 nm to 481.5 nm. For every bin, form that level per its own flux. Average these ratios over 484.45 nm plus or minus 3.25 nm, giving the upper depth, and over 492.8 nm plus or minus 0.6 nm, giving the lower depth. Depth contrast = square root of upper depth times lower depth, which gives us 1.06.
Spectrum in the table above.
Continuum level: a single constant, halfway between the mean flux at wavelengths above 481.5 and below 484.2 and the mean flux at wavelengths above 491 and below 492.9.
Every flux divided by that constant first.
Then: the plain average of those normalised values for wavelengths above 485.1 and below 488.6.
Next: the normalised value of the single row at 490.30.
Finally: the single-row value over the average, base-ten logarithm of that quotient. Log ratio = 0.13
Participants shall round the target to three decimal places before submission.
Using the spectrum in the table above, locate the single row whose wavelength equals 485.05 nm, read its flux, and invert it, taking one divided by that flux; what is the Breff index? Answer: 0.075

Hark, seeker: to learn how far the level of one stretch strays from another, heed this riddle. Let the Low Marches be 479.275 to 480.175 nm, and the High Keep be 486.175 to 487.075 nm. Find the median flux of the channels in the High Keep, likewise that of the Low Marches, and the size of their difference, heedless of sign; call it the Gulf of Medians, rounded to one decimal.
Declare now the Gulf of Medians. 1.8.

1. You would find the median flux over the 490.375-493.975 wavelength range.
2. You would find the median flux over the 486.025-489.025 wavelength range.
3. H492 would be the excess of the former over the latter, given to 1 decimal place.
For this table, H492 1.2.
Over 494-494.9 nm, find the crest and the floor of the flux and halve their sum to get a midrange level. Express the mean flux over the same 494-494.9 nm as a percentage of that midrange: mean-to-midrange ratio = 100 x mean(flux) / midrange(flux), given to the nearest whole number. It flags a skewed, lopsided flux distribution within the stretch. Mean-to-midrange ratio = 99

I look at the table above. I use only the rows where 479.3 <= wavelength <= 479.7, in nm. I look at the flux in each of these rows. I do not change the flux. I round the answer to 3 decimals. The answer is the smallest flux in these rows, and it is 12.660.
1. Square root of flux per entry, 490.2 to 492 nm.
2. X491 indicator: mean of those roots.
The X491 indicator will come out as 3.66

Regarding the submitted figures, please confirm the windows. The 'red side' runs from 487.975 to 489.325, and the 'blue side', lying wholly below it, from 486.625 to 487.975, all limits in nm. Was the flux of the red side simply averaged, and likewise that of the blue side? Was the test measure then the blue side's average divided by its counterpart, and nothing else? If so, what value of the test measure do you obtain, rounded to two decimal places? 0.98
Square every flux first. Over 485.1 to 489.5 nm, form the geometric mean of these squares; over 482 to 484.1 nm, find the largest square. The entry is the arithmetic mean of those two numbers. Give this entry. 183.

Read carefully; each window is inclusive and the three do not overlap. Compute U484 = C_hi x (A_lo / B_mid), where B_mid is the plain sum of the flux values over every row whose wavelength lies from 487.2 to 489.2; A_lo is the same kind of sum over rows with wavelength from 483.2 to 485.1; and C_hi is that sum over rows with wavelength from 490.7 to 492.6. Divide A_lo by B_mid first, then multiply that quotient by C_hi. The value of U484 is 170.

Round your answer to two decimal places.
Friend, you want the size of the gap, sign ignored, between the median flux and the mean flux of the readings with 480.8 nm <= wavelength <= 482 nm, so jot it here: 0.01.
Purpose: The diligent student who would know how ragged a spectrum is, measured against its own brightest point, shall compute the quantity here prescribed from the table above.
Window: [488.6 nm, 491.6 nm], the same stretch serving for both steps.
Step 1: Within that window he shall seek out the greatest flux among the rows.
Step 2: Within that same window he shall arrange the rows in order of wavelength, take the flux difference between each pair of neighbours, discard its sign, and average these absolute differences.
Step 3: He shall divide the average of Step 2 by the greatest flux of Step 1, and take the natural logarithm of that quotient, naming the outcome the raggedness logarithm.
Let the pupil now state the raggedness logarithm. -2.29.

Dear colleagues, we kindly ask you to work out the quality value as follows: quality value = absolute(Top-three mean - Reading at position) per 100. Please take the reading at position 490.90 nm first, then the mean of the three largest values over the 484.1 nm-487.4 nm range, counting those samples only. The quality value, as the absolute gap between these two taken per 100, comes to 0.018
